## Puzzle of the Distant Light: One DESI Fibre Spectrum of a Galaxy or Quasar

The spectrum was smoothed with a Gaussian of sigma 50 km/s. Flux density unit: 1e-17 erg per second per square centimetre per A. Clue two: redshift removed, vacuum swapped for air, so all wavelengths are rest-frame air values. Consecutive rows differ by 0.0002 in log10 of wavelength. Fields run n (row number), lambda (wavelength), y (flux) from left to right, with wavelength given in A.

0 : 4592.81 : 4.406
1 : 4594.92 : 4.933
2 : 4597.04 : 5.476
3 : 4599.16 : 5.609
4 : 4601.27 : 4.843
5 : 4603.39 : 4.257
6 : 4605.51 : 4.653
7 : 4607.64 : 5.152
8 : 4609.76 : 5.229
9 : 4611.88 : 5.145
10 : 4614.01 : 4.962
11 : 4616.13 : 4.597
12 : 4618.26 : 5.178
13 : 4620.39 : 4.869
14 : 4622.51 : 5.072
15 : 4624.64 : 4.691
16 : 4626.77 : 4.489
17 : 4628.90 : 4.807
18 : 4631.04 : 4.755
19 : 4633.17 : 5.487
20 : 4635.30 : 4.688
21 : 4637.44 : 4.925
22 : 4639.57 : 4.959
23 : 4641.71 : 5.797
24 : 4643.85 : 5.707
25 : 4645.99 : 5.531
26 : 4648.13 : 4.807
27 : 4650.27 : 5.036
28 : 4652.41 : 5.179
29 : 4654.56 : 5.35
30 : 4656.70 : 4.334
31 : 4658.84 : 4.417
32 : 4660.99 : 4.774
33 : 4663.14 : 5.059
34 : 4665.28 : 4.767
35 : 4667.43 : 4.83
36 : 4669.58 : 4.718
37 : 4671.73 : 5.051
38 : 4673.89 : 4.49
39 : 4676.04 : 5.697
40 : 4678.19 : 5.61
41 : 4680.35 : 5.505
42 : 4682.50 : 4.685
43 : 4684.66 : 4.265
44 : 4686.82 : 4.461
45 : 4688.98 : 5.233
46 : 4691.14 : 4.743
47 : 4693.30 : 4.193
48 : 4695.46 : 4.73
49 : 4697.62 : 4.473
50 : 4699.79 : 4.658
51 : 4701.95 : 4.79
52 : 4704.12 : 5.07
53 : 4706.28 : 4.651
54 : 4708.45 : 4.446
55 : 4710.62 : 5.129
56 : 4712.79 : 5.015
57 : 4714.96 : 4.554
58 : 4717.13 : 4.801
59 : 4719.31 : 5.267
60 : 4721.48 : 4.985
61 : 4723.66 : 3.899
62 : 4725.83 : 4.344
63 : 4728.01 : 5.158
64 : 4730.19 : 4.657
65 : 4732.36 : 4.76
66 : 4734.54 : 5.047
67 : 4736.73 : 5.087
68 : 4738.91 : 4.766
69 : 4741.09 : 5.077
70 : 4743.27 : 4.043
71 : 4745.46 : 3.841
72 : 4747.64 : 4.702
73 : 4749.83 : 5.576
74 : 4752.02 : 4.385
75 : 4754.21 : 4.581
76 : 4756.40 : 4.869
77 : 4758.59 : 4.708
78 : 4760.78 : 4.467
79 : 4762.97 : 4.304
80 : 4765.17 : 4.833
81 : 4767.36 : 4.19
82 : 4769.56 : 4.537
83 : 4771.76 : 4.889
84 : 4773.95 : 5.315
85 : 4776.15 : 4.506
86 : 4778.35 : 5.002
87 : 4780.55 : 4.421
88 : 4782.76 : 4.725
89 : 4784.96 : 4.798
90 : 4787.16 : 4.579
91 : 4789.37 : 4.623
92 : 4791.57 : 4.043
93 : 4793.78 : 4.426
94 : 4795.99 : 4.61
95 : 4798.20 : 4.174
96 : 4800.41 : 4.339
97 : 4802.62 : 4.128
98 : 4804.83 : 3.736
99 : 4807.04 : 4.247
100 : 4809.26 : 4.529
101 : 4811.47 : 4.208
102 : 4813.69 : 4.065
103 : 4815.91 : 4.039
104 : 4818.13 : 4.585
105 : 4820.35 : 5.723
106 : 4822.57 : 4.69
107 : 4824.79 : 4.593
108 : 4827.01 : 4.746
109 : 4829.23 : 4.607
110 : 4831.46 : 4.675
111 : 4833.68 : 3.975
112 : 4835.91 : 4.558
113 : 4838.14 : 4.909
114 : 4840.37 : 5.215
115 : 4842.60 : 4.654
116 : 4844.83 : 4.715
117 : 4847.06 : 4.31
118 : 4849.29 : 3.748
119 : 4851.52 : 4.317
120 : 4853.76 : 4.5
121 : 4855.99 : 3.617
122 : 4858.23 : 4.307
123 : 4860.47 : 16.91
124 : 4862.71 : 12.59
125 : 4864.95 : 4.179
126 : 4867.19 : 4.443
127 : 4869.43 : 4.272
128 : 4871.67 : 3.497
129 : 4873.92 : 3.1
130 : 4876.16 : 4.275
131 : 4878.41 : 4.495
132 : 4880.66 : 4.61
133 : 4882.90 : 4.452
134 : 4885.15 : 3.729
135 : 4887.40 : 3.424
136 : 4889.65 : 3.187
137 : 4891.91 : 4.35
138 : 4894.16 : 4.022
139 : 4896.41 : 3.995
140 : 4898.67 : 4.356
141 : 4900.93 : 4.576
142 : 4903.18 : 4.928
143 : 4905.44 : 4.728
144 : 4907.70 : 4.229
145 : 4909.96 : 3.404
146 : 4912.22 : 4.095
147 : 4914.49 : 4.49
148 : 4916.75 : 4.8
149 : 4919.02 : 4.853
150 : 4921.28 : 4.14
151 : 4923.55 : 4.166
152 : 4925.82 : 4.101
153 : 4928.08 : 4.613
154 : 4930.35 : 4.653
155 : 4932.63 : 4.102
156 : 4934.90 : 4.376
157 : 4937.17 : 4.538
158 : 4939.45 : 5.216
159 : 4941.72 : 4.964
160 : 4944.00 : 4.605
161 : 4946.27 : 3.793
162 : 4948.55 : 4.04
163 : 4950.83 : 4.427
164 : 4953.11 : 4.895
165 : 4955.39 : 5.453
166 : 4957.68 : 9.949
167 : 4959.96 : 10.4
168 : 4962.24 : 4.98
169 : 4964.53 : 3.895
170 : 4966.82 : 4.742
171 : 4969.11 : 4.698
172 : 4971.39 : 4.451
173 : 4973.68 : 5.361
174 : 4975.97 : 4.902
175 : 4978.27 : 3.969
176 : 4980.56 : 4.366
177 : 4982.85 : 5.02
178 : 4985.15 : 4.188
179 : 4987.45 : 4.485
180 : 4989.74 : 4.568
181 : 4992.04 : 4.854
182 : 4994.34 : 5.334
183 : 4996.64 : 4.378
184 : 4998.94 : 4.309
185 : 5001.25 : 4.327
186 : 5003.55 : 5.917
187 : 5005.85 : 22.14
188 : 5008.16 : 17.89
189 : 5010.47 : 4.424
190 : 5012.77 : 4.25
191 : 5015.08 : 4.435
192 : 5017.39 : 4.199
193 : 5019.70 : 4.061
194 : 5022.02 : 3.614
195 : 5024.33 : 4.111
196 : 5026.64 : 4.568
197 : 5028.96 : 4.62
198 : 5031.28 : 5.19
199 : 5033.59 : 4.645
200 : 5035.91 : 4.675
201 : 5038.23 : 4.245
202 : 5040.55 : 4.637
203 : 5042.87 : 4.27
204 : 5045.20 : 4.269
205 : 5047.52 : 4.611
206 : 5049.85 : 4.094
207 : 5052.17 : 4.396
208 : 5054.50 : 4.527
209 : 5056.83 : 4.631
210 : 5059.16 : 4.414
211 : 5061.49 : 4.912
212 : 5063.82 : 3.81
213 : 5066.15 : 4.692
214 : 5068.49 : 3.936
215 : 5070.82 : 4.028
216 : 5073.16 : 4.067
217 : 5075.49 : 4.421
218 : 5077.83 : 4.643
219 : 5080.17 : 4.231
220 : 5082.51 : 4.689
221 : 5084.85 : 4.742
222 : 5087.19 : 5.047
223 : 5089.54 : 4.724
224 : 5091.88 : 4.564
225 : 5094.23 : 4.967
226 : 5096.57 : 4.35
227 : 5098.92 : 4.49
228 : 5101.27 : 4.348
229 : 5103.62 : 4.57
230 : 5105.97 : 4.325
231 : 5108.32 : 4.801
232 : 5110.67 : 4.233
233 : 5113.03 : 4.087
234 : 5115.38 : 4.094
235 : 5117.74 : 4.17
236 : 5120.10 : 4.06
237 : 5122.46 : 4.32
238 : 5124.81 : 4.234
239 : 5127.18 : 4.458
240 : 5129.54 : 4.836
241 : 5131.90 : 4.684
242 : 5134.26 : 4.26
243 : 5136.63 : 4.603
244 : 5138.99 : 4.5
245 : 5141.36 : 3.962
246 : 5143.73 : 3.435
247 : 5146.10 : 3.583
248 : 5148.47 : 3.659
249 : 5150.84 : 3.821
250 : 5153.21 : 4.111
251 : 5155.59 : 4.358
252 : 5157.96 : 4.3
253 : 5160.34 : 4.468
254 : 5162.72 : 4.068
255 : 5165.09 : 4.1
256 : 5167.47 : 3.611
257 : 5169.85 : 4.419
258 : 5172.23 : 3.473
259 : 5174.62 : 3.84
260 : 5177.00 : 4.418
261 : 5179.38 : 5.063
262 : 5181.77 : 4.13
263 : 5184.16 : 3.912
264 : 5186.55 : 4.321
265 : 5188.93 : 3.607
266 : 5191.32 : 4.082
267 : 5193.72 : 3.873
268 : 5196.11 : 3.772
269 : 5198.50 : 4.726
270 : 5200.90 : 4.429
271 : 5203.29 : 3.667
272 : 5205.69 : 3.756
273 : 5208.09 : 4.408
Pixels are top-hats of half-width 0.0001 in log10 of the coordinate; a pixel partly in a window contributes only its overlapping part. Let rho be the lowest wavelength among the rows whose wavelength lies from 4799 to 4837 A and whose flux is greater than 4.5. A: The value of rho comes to 4809.26 A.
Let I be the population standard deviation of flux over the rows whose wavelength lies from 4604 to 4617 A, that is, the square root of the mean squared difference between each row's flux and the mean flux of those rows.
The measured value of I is 0.25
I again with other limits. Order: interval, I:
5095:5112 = 0.18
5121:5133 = 0.22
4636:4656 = 0.34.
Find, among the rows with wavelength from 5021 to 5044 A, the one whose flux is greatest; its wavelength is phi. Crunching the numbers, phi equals 5031.28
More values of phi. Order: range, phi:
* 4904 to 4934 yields 4919.02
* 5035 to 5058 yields 5035.91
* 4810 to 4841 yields 4820.35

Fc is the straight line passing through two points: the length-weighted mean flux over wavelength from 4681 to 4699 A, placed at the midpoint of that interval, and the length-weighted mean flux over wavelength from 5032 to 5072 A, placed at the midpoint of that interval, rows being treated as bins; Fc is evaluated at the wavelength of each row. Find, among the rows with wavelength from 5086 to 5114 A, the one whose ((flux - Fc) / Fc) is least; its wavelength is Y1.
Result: 5113.03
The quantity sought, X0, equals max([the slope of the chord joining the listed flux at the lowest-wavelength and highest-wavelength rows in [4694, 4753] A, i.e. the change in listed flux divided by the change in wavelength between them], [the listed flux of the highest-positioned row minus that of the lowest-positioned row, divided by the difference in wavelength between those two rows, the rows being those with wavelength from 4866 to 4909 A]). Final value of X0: -0.005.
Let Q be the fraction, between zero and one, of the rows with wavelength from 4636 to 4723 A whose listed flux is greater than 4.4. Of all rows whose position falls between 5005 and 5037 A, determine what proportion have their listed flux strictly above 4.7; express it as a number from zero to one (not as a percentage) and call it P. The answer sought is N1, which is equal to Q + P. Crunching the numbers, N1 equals 1.1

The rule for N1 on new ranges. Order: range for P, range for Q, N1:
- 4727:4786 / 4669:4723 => 1.5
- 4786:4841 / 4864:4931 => 0.6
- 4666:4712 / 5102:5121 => 0.8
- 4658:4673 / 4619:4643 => 1.9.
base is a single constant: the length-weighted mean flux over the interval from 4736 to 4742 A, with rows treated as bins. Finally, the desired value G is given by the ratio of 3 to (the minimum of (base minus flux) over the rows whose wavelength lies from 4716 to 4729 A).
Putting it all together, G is -10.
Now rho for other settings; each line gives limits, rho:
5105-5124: 5108.32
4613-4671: 4614.01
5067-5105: 5077.83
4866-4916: 4880.66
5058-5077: 5061.49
